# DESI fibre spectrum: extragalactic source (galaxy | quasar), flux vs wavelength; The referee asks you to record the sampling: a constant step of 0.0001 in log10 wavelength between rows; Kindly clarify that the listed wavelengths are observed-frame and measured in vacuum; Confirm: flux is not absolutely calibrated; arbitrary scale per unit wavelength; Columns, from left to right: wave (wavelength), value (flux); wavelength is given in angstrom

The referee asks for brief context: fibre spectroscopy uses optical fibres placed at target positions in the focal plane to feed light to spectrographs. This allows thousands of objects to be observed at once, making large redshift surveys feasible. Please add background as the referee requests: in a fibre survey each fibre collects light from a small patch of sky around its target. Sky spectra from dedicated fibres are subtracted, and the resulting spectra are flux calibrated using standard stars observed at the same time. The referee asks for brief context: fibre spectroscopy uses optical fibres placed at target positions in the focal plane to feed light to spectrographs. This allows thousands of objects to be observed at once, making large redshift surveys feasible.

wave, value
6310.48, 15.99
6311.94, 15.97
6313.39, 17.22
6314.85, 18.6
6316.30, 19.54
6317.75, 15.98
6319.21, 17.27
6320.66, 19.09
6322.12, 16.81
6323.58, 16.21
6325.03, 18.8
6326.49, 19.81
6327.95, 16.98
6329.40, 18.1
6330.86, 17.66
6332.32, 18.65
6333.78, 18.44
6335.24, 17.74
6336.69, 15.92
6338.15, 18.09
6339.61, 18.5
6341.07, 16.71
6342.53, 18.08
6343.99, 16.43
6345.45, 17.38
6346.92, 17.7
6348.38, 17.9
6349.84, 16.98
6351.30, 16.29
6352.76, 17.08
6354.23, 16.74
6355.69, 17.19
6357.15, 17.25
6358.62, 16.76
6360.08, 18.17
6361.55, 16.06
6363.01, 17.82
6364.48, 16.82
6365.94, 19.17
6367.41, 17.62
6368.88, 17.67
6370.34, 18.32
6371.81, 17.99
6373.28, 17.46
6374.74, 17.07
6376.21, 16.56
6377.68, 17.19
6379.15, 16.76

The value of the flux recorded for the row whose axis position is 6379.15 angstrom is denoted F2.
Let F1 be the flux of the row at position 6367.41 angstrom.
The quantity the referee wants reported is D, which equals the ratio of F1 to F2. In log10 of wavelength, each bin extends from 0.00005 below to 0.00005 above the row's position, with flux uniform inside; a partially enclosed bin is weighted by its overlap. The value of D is 1.05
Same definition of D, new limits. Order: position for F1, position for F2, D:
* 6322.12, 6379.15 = 1.00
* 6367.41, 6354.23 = 1.05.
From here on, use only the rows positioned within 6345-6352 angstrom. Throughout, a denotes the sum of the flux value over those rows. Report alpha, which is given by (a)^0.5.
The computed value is 9.29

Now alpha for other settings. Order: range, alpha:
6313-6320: 9.41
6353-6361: 9.28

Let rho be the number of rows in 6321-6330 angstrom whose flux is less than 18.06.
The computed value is 3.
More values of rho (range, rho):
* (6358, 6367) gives 4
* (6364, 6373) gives 4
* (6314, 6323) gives 3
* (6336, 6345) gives 3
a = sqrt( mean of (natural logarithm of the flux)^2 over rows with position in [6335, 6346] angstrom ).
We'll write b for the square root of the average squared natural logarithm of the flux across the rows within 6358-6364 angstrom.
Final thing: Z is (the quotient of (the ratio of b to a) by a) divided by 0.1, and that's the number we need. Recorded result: 3.49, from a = 2.85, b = 2.84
